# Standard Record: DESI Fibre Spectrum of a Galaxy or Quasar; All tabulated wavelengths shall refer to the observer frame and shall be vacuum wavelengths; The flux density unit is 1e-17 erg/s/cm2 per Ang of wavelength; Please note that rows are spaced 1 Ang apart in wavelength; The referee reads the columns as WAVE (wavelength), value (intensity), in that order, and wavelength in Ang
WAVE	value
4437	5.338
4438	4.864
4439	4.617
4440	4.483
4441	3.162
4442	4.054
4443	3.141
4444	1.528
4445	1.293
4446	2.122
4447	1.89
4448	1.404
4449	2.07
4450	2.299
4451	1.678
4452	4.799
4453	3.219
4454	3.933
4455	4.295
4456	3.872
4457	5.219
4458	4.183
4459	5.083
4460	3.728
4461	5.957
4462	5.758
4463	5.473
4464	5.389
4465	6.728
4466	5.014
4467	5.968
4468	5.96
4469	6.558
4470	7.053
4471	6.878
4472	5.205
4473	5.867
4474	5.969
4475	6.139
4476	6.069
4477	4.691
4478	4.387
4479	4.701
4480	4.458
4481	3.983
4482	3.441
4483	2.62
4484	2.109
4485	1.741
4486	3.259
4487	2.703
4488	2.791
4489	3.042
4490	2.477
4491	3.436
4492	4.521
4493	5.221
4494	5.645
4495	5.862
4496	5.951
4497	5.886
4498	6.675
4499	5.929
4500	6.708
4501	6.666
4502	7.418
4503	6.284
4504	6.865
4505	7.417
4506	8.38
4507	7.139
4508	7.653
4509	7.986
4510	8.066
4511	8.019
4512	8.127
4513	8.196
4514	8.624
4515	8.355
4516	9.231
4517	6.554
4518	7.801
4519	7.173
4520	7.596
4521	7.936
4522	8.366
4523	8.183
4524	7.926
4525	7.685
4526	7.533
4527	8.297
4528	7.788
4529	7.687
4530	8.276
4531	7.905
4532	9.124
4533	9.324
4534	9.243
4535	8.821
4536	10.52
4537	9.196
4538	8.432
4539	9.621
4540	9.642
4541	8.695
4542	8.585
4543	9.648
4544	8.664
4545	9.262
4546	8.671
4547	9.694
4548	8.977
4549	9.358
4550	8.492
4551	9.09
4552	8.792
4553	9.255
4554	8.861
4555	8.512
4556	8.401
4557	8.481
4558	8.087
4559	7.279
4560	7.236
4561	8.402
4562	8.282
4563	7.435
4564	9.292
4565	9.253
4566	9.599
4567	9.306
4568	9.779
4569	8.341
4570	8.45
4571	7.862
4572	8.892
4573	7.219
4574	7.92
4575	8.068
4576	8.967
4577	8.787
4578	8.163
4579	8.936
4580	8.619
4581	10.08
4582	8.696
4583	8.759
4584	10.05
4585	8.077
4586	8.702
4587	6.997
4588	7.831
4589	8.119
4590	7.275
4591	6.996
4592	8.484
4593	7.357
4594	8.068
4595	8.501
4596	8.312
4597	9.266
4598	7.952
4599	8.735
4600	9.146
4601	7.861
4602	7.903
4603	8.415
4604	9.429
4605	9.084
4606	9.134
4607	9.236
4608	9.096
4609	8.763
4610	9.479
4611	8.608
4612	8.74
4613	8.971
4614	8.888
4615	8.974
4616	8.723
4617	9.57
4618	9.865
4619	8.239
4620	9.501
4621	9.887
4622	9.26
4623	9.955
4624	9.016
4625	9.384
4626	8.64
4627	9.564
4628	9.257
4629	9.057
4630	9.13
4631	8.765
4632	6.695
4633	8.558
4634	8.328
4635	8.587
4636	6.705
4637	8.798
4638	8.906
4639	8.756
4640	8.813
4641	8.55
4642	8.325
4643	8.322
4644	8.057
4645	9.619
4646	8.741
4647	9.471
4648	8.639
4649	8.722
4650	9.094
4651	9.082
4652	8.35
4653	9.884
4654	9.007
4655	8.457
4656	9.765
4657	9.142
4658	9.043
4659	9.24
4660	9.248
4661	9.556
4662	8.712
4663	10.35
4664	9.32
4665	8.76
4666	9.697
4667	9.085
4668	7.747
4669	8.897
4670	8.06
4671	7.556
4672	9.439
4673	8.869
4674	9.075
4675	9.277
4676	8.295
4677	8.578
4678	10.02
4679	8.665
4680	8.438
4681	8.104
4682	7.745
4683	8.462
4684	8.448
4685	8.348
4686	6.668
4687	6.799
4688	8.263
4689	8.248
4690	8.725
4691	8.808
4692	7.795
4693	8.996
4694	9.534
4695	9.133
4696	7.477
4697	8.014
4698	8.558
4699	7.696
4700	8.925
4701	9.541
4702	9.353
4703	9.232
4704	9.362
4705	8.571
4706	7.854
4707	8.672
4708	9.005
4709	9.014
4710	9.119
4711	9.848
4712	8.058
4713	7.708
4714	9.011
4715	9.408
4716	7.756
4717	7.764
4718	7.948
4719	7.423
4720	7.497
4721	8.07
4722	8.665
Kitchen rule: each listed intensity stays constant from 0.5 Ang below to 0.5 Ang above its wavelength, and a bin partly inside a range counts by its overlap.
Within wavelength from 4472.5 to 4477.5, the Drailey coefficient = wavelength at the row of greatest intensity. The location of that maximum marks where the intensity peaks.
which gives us 4475 Ang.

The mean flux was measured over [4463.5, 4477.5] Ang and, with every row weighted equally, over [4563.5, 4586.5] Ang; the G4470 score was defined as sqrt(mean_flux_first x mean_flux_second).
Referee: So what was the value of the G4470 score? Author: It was 7.2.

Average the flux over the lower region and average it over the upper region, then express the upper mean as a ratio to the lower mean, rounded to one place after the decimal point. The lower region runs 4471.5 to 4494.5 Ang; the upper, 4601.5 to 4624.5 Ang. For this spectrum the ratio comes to 2.2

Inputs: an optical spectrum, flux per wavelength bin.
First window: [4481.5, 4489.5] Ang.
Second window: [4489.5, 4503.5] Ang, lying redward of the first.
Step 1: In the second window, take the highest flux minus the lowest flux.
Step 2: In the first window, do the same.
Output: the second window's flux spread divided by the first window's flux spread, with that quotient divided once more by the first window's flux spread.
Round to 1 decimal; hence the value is 1.7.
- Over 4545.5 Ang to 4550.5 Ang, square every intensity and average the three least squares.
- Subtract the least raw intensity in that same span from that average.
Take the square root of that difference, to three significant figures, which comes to 8.21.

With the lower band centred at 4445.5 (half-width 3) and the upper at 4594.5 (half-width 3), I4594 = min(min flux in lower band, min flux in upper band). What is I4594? 1.3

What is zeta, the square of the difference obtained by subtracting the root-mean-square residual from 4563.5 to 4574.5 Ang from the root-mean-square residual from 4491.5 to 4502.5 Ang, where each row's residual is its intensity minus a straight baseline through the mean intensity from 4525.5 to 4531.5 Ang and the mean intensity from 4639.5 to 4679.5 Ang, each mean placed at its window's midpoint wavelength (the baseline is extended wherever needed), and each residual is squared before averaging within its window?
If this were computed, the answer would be 1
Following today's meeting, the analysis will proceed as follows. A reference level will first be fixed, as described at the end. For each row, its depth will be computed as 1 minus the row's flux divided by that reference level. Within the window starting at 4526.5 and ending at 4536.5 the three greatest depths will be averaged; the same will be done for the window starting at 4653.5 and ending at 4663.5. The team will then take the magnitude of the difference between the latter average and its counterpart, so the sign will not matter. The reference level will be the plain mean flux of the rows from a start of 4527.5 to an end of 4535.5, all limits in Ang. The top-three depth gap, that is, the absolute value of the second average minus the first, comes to 0.11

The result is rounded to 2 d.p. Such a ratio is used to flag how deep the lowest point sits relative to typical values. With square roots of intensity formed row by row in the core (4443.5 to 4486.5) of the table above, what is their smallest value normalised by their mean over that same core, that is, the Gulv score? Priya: 0.56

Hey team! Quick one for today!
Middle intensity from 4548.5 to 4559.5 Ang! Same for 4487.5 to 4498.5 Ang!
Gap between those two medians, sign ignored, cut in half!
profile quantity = 1.6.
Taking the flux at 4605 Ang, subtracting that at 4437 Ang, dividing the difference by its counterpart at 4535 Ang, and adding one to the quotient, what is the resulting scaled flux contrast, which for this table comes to 1.4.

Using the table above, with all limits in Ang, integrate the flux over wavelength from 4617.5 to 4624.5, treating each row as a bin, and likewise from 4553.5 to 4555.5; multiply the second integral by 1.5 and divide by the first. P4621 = 0.40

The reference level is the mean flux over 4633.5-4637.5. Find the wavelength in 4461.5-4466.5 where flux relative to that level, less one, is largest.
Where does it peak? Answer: 4465 Ang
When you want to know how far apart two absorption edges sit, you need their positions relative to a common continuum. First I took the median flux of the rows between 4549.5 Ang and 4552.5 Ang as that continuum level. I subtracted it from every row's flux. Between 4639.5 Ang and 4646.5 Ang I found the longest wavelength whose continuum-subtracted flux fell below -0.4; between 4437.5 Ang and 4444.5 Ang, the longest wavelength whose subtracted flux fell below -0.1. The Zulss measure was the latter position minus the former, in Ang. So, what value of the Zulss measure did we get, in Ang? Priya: -200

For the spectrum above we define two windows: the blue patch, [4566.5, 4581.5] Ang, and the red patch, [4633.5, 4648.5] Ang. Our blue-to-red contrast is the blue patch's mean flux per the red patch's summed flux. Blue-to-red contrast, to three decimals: 0.067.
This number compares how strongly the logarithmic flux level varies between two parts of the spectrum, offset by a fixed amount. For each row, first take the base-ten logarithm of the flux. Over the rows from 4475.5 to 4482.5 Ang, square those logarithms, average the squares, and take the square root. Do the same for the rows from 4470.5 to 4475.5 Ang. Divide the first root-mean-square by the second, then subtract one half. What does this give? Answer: 0.34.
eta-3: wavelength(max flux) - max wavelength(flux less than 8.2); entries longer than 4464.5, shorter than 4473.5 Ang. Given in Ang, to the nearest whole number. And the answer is -3 Ang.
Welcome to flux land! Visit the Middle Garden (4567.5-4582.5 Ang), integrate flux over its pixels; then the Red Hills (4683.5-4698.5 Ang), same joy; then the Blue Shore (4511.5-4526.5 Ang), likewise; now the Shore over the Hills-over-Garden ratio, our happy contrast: 124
